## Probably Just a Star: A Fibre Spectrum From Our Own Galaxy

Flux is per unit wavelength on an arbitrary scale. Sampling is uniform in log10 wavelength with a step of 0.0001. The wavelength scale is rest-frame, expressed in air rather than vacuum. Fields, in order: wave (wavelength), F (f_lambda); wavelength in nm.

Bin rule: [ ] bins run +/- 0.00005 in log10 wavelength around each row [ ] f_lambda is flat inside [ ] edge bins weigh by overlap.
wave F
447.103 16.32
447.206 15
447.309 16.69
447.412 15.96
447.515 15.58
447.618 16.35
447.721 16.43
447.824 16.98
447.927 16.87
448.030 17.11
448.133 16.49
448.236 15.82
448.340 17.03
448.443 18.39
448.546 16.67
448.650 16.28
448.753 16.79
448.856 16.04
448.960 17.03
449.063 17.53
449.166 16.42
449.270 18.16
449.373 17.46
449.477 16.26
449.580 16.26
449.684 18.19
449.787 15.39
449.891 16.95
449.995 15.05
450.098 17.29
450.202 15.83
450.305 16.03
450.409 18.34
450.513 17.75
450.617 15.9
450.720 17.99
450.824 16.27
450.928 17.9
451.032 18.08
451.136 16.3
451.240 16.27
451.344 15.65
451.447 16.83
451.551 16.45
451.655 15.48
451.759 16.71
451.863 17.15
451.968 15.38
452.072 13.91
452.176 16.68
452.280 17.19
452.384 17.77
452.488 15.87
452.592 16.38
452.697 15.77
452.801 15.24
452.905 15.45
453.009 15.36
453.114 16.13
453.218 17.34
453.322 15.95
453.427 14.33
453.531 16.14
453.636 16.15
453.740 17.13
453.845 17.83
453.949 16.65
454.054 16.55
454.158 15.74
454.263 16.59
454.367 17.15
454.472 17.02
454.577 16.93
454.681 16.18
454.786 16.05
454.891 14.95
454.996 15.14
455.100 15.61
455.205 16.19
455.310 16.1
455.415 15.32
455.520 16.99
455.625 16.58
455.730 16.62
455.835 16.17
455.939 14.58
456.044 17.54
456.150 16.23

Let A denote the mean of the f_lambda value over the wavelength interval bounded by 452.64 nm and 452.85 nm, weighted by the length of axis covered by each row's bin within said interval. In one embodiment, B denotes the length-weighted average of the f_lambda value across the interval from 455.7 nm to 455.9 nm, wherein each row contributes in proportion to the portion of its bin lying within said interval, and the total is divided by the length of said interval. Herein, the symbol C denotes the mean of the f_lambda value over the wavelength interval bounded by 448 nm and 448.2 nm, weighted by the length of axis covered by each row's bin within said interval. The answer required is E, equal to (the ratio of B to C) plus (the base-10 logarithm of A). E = 2.17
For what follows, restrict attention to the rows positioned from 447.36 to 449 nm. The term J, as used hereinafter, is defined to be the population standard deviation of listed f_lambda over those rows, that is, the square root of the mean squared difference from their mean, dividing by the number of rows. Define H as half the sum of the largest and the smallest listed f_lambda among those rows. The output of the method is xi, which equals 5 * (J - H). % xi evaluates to -81.7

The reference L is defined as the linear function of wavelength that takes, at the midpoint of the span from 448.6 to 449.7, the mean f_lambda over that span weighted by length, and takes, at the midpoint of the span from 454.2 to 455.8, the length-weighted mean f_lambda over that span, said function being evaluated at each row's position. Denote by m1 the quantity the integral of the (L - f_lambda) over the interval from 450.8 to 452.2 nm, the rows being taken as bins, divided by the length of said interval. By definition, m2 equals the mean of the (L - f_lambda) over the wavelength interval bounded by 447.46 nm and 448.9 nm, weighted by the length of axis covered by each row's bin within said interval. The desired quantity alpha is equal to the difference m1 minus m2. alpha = -0.12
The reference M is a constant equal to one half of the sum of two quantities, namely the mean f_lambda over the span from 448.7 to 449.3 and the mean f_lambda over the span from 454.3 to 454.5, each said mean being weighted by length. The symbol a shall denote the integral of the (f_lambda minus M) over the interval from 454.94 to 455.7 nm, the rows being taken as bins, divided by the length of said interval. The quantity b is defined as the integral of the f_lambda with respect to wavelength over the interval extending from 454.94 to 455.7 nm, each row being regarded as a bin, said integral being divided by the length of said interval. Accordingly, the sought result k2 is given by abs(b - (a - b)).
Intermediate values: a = -1.0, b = 16.0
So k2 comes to 33.0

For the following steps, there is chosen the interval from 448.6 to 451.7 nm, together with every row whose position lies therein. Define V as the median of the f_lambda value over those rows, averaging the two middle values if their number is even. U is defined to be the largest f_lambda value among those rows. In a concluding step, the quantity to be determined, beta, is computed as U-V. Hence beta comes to 1.9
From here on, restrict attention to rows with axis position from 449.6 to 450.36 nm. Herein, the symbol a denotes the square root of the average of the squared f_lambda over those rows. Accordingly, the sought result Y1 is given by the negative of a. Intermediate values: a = 16.4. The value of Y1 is -16.4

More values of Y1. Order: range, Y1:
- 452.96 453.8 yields -16.1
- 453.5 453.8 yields -16.5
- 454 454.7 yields -16.6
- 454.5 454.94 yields -16.0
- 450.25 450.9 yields -17.1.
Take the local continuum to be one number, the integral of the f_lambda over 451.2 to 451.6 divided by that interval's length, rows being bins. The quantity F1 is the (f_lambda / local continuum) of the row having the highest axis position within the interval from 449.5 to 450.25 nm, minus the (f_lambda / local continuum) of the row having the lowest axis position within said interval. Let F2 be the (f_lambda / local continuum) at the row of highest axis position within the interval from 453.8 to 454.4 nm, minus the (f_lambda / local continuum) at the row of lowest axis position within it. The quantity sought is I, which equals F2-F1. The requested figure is -0.02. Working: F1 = -0.03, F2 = -0.04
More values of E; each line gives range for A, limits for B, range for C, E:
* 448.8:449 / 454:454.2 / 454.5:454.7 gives 2.19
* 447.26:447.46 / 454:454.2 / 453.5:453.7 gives 2.21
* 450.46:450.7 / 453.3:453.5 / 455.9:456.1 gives 2.17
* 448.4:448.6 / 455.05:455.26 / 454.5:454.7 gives 2.19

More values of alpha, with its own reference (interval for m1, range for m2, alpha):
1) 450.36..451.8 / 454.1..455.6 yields -0.25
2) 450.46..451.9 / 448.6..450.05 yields -0.28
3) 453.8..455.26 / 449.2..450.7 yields -0.07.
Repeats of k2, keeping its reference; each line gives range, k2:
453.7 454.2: 33.8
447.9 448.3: 33.6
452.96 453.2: 32.9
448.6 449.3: 33.9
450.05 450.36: 33.4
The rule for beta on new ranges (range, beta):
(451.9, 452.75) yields 1.6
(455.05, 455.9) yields 0.8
